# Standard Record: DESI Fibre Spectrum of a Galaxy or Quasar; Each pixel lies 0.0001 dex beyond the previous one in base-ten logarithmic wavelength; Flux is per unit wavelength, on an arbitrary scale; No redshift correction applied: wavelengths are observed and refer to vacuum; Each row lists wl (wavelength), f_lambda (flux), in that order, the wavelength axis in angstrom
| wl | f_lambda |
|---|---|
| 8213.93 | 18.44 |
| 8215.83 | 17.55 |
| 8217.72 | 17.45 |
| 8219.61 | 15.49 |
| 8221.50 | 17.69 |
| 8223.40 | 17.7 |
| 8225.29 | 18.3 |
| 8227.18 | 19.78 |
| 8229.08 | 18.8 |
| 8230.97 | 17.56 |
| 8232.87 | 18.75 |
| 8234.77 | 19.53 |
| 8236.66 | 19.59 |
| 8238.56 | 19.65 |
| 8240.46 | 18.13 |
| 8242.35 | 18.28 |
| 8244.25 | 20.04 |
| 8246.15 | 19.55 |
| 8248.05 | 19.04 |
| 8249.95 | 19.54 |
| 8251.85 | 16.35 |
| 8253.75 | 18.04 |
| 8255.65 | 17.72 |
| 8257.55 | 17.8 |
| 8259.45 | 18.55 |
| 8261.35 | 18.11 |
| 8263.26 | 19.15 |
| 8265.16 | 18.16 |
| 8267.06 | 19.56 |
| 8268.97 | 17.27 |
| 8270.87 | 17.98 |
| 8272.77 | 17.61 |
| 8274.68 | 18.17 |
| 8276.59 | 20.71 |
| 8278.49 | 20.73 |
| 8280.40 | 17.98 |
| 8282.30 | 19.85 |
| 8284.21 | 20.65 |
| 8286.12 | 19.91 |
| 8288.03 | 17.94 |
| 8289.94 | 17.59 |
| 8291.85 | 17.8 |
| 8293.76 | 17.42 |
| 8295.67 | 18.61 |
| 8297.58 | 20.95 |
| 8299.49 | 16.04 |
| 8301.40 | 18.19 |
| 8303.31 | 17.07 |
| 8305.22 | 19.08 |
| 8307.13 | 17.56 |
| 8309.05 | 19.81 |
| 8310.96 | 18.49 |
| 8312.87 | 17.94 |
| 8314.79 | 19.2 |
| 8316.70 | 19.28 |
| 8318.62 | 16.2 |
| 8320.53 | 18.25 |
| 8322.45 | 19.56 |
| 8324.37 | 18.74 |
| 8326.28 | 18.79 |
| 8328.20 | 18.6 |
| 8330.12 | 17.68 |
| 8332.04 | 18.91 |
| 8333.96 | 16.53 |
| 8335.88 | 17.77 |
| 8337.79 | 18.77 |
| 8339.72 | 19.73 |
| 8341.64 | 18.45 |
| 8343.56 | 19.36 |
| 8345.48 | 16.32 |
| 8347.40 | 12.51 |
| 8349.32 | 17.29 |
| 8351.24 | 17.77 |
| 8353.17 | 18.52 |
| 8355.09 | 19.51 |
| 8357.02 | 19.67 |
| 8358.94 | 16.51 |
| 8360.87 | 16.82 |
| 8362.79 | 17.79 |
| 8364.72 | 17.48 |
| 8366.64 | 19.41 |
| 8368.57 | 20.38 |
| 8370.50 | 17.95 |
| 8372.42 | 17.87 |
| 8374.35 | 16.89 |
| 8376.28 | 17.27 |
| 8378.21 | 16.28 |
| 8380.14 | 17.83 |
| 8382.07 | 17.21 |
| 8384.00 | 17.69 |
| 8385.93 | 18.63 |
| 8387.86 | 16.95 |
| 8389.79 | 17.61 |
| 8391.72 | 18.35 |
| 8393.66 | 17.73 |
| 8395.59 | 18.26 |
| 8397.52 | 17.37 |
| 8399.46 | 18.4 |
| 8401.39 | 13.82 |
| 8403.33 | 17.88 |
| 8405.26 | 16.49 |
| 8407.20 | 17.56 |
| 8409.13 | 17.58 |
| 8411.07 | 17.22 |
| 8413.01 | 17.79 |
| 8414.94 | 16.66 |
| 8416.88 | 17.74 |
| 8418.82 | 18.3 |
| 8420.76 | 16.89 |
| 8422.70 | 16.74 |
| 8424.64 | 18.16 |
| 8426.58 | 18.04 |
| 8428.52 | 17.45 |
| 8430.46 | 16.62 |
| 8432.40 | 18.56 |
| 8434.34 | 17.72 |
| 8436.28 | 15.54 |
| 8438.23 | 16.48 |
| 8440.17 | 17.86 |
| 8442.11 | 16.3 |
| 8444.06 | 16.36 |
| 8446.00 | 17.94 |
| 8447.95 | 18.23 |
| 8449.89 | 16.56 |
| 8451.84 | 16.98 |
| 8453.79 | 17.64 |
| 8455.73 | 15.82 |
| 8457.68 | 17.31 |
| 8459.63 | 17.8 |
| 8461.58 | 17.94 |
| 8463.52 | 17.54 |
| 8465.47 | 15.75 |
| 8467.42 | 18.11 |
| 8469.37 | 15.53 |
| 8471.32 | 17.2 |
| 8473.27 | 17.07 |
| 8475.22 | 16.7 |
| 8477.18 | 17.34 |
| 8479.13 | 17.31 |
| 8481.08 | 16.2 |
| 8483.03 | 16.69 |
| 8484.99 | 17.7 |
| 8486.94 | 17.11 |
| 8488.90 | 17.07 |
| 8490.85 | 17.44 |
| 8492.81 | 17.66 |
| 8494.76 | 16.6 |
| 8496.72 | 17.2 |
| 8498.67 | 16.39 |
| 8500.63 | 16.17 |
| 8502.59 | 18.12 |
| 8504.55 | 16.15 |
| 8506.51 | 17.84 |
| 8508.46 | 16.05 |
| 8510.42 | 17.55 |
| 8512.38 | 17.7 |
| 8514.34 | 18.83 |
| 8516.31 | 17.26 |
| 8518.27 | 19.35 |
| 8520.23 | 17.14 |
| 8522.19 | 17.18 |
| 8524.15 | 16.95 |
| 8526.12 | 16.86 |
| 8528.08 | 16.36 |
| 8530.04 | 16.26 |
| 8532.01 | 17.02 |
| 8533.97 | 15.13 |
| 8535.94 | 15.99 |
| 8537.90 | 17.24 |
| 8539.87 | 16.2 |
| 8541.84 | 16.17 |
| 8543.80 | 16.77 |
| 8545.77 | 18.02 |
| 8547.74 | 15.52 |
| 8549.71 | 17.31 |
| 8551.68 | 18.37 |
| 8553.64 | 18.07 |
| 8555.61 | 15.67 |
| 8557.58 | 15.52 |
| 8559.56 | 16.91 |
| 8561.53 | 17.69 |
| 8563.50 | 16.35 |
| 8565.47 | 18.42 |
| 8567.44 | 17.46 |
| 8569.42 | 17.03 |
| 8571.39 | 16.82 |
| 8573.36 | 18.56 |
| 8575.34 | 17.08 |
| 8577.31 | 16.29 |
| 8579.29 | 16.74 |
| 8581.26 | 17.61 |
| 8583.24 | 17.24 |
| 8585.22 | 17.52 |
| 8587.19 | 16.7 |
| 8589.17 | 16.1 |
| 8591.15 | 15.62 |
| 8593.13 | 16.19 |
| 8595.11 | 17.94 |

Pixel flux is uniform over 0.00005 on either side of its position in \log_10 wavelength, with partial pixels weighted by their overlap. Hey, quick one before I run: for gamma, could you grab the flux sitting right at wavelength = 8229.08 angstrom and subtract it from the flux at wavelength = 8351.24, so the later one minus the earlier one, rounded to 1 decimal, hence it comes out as -1.0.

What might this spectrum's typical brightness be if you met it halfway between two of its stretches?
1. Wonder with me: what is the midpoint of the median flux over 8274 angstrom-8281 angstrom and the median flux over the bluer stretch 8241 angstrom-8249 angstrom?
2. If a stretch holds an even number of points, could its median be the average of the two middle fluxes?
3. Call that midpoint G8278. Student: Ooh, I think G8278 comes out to 19.37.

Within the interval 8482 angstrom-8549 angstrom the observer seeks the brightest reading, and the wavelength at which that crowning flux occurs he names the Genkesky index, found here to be 8518.27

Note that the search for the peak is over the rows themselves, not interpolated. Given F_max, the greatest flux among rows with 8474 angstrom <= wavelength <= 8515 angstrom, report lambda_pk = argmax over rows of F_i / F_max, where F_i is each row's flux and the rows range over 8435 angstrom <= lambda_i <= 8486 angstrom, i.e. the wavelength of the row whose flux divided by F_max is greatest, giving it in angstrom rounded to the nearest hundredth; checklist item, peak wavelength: 8447.95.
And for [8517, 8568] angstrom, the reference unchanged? 8518.27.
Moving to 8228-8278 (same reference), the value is 8276.59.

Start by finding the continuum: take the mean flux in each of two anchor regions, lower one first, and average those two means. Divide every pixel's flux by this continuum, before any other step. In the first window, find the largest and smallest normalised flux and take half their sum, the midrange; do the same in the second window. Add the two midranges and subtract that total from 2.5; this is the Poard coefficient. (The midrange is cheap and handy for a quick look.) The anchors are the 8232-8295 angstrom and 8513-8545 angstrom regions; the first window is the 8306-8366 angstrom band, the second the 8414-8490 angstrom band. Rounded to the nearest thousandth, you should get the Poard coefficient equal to 0.636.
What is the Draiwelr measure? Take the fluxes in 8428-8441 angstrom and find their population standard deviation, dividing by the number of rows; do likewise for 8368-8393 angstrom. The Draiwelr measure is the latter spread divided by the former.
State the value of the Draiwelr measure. 1.03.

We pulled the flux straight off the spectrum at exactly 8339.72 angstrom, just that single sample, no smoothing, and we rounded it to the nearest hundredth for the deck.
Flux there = 19.73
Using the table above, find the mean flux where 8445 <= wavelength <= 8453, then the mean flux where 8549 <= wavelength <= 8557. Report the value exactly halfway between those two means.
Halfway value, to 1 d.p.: 17.4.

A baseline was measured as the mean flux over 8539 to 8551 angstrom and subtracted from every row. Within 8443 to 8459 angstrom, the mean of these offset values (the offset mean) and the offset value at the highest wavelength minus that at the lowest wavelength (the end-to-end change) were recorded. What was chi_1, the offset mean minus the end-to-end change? -0.5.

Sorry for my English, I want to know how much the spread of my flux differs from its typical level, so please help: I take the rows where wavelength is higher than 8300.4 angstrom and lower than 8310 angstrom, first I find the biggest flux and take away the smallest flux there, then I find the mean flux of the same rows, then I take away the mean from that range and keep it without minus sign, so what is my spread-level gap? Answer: 15.6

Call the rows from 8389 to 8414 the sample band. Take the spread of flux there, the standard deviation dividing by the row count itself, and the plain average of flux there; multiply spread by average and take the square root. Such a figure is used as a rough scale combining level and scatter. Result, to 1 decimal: 4.5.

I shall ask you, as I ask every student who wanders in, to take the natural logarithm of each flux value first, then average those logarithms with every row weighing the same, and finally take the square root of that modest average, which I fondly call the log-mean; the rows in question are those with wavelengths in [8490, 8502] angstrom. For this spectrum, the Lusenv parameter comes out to 1.68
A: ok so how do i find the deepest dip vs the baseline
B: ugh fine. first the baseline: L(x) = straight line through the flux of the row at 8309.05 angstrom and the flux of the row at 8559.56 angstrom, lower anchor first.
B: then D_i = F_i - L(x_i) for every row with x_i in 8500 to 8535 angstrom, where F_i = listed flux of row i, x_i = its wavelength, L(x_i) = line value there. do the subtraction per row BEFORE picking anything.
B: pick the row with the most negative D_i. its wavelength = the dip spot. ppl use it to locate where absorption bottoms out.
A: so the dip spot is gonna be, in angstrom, 8533.97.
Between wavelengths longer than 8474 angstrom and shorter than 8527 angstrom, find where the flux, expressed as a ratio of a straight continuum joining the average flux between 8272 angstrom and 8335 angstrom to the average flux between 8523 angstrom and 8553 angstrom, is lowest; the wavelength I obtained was 8481.08 angstrom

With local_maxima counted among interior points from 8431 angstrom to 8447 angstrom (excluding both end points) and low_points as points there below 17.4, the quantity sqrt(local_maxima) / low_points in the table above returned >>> 0.25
